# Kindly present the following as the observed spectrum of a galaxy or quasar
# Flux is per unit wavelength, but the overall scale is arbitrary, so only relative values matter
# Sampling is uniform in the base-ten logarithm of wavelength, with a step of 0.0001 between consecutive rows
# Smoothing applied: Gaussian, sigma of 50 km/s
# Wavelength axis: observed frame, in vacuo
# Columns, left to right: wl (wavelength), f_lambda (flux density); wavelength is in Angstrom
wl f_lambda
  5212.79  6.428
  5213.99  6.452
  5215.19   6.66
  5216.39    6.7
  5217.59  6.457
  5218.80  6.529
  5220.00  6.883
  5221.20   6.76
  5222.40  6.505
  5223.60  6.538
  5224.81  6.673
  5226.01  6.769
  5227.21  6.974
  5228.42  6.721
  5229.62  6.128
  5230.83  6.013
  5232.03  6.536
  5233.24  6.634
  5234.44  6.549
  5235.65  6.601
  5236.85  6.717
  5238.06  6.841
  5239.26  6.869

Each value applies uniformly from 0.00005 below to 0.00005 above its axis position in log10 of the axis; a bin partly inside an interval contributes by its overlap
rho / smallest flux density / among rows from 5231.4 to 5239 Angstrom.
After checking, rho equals 6.536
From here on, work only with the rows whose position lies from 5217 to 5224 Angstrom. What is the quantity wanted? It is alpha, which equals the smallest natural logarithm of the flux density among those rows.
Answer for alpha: 1.865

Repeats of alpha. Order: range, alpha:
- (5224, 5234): 1.794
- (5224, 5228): 1.898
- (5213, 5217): 1.864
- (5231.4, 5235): 1.877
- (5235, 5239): 1.887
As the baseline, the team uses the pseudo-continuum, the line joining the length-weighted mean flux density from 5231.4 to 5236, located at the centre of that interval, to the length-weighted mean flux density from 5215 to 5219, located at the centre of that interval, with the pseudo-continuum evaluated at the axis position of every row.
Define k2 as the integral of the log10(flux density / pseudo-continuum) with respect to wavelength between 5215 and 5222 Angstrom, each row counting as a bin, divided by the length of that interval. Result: 0.0055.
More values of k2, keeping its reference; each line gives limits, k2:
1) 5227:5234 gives -0.0071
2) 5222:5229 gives 0.0082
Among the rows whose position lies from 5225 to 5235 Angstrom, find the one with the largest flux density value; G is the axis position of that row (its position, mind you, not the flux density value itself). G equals 5227.21 Angstrom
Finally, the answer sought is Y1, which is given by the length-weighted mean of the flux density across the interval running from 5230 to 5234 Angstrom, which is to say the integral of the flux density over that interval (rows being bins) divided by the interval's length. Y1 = 6.38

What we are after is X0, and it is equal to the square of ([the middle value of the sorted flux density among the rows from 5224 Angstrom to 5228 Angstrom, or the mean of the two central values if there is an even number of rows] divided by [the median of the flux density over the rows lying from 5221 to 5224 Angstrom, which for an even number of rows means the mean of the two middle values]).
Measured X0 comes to 1.07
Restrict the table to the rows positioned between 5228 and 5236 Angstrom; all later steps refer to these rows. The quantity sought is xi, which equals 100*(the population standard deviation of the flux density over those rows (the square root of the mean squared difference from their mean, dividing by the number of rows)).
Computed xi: 25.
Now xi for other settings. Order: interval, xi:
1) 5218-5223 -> 16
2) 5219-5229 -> 15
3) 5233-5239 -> 10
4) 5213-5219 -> 10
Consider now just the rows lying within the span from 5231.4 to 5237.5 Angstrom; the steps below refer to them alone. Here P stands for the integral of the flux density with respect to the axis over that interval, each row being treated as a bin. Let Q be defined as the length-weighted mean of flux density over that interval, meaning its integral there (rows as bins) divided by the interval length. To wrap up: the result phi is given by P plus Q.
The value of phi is 47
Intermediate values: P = 40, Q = 6.61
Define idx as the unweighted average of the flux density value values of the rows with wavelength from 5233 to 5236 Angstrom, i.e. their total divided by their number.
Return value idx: 6.59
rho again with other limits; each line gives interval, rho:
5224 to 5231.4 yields 6.013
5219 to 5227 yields 6.505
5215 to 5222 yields 6.457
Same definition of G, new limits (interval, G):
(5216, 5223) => 5220.00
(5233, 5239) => 5238.06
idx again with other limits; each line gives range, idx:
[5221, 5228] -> 6.70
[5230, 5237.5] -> 6.51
